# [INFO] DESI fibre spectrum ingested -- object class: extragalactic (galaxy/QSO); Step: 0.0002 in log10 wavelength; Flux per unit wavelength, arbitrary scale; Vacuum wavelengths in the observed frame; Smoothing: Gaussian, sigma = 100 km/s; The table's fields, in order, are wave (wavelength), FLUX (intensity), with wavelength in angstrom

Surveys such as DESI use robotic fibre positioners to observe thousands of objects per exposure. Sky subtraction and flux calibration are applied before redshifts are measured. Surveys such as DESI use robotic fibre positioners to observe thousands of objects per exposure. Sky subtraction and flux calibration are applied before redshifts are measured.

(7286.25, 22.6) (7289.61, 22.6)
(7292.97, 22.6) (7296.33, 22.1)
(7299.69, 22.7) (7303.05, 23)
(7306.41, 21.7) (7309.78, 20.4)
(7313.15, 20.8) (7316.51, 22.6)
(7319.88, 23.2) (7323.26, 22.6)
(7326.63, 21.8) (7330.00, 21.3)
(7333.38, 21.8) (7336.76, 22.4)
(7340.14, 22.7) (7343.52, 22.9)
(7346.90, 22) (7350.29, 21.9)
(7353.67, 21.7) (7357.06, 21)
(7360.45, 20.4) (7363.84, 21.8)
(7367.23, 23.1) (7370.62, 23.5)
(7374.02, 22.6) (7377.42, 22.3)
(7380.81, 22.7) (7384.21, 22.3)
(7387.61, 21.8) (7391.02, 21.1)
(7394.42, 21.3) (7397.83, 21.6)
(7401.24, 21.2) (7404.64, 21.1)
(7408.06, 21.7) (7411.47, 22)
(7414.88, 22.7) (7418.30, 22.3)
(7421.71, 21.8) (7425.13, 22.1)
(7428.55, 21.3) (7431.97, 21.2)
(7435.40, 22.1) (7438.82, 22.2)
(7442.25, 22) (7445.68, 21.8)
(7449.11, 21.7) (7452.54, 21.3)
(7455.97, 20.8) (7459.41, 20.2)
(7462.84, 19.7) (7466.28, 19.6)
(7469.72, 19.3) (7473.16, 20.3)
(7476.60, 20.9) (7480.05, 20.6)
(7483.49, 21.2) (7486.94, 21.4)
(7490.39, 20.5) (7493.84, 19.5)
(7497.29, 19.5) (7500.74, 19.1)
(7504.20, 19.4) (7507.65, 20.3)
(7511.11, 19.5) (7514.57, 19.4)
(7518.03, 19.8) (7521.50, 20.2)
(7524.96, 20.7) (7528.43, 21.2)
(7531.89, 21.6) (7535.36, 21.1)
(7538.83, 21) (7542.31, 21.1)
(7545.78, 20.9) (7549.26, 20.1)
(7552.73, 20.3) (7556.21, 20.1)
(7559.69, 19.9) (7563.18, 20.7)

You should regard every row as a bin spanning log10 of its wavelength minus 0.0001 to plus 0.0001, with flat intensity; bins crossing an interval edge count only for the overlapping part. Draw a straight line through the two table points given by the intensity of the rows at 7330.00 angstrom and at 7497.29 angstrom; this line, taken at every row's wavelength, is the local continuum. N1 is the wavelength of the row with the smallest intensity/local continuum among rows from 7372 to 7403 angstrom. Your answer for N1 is 7391.02 angstrom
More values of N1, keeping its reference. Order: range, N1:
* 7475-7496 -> 7493.84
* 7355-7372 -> 7360.45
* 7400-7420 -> 7404.64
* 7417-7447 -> 7431.97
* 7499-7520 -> 7500.74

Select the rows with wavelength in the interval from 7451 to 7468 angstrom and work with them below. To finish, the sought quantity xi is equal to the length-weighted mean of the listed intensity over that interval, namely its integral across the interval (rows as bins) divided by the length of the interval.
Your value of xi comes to 20.3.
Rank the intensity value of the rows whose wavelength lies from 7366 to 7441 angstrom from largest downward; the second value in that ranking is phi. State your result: 23.1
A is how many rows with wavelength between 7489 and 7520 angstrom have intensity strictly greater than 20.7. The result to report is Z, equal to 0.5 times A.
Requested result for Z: 0.00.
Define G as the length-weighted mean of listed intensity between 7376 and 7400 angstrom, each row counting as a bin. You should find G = 21.9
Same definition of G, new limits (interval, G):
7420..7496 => 21.0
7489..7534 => 20.1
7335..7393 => 22.1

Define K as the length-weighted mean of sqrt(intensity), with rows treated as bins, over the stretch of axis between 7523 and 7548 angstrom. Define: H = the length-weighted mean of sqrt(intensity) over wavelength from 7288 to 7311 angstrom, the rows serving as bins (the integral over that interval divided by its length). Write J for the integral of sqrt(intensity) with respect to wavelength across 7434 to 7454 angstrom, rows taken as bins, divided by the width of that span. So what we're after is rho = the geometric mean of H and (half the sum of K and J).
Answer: 4.67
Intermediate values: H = 4.71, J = 4.67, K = 4.59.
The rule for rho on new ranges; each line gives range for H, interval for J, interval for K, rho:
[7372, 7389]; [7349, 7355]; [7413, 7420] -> 4.72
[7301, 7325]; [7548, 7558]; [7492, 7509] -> 4.58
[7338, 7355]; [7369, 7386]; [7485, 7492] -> 4.69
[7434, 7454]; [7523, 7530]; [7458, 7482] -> 4.60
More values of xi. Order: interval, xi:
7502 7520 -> 19.7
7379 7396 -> 21.9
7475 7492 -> 20.9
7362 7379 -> 22.6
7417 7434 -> 21.7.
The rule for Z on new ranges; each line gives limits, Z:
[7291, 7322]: 4.00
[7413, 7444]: 4.50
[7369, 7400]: 4.50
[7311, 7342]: 4.50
